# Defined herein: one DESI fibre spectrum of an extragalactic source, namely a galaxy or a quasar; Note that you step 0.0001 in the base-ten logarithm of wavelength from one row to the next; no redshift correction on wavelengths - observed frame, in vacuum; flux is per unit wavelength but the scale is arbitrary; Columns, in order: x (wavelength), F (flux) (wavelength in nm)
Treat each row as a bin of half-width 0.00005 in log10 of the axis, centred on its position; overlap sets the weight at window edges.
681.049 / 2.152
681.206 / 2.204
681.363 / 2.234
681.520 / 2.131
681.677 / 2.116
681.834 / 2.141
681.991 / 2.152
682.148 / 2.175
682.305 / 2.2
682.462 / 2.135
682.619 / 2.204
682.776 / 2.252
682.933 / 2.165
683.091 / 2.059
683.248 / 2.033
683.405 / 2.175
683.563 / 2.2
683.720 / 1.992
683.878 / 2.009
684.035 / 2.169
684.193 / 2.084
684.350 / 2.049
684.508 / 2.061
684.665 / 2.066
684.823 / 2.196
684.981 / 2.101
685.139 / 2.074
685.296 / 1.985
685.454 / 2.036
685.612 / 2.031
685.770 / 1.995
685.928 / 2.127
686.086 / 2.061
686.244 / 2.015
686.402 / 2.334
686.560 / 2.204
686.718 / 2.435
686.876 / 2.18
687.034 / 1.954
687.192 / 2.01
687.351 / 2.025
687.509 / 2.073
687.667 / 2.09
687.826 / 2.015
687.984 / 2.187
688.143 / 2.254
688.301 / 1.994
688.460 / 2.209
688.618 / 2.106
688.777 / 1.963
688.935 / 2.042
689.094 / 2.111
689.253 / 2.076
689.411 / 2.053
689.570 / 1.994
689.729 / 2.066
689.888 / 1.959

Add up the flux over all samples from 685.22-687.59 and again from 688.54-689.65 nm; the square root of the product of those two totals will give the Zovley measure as 21.2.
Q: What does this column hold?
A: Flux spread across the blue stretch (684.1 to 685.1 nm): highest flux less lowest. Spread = 0.147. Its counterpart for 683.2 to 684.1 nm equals 0.208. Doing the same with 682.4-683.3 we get 0.219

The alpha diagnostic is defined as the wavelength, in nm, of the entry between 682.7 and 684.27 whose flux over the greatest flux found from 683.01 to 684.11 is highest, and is 682.776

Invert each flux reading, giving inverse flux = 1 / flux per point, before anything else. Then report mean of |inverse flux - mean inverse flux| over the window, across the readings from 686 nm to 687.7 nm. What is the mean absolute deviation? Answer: 0.0251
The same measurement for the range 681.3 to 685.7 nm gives 0.0147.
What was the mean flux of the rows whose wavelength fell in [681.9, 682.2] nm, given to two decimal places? 2.16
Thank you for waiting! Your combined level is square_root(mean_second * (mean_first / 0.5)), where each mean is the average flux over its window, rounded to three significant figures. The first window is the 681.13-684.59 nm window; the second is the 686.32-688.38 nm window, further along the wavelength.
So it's 3.02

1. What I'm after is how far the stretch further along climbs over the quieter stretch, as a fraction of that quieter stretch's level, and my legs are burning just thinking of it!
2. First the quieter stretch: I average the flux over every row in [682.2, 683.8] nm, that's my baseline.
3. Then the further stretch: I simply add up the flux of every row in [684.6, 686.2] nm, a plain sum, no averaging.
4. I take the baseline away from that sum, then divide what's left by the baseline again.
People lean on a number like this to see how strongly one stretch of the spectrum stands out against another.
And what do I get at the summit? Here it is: 8.65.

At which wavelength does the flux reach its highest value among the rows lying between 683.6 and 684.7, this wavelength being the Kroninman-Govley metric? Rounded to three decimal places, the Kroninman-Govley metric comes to 684.035 nm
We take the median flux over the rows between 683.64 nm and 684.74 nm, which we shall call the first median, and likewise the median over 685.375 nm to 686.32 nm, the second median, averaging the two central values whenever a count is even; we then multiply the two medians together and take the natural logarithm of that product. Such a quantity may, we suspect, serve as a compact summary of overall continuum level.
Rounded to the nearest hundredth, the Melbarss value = 1.43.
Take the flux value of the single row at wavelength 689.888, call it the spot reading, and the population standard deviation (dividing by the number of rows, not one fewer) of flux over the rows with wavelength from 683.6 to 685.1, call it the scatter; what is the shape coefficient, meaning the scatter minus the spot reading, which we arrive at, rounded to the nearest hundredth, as -1.90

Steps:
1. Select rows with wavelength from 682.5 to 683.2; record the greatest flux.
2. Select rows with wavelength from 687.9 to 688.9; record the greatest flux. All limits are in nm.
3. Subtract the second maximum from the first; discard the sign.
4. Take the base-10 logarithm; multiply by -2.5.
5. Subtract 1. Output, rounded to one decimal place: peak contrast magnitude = 5.7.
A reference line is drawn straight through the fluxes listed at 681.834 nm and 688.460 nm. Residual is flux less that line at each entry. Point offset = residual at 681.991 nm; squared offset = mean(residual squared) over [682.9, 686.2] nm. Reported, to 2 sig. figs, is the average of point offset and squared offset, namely 0.011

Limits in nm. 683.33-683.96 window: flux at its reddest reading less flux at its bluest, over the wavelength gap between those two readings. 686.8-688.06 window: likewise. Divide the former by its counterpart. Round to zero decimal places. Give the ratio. -56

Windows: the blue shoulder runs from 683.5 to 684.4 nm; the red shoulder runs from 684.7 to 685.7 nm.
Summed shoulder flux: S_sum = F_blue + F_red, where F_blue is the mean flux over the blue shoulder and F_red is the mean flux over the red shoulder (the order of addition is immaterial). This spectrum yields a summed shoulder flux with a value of 4.15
